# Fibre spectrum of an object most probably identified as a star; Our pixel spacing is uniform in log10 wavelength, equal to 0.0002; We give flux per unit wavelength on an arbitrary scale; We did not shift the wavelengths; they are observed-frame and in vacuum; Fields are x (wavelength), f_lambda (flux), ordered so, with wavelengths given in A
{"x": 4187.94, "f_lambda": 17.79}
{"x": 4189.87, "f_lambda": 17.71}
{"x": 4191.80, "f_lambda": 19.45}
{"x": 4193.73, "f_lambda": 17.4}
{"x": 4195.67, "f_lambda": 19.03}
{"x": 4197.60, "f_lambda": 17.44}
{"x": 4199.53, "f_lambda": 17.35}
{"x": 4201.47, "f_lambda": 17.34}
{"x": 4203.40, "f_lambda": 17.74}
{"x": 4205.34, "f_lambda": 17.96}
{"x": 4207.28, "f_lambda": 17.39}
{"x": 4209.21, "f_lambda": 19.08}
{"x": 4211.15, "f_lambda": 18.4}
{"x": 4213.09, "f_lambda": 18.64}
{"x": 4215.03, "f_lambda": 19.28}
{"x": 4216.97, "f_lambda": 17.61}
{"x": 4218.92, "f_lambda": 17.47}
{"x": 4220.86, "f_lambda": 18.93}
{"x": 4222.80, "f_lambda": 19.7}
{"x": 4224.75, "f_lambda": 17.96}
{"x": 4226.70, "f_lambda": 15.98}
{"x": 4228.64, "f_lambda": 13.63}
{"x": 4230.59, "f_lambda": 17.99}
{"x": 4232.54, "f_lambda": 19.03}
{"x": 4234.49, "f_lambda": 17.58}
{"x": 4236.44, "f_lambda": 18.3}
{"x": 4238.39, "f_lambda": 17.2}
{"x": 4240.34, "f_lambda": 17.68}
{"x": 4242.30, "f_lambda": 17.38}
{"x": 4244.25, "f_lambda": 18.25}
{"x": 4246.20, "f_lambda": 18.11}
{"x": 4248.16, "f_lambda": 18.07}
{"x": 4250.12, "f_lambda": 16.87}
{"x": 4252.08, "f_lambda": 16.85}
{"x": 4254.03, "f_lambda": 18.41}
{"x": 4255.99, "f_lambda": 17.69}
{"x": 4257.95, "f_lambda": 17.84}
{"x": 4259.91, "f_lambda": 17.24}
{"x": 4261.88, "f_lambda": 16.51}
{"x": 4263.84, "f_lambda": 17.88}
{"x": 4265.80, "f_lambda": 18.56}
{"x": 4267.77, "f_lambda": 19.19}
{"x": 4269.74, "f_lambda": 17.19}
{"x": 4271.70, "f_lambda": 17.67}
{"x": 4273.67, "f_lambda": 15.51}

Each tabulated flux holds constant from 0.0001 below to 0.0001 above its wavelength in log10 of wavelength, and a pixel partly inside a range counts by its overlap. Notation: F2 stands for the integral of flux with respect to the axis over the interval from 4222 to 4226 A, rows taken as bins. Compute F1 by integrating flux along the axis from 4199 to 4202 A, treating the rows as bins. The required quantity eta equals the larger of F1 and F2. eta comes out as 74.2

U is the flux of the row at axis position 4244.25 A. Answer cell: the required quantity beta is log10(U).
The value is 1.26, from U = 18.25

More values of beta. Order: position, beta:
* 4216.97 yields 1.25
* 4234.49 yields 1.25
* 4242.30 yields 1.24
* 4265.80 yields 1.27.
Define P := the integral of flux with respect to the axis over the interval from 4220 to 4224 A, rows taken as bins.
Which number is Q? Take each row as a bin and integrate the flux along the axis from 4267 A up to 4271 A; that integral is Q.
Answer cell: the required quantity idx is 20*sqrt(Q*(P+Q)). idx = 2081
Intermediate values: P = 77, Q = 72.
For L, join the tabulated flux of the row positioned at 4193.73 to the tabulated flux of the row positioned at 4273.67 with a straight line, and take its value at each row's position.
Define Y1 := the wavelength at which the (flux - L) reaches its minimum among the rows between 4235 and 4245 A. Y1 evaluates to 4238.39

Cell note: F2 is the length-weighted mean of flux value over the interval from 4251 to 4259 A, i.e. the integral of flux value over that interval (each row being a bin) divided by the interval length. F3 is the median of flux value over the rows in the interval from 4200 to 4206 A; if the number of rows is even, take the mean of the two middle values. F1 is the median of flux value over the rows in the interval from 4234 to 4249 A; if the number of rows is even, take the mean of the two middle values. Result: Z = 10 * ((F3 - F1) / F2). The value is -0.1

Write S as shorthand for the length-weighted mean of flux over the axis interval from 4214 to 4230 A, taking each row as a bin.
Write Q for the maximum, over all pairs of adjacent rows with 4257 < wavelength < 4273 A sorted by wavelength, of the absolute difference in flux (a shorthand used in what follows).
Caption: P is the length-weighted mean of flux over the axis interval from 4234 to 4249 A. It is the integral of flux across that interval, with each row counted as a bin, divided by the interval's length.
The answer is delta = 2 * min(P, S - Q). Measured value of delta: 31.2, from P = 17.8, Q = 2.0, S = 17.6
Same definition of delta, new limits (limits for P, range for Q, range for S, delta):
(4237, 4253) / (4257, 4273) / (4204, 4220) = 32.4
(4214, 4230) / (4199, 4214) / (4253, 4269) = 32.4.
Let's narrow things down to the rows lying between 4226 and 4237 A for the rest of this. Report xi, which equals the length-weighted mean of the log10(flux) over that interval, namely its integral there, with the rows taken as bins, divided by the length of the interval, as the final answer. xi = 1.23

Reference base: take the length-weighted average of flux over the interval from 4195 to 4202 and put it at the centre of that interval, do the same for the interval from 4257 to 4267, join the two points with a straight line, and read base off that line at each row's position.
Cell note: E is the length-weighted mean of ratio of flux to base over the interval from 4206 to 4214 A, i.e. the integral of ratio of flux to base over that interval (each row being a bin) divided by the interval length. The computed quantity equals 1.04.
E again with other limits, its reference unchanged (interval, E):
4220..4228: 1.01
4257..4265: 0.99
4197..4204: 0.98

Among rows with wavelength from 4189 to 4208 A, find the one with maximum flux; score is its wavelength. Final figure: 4191.80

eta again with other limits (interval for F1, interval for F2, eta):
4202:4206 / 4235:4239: 71.2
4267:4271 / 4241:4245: 72.4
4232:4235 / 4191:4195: 73.6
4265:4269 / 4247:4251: 75.0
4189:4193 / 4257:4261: 74.1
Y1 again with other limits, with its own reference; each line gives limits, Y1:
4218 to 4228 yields 4226.70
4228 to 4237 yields 4228.64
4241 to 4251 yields 4250.12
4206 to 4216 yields 4207.28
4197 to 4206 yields 4199.53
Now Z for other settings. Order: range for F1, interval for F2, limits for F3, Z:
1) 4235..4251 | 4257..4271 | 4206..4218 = 0.4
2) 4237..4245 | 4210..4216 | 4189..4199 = 0.1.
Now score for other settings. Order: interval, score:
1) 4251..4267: 4265.80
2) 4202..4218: 4215.03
